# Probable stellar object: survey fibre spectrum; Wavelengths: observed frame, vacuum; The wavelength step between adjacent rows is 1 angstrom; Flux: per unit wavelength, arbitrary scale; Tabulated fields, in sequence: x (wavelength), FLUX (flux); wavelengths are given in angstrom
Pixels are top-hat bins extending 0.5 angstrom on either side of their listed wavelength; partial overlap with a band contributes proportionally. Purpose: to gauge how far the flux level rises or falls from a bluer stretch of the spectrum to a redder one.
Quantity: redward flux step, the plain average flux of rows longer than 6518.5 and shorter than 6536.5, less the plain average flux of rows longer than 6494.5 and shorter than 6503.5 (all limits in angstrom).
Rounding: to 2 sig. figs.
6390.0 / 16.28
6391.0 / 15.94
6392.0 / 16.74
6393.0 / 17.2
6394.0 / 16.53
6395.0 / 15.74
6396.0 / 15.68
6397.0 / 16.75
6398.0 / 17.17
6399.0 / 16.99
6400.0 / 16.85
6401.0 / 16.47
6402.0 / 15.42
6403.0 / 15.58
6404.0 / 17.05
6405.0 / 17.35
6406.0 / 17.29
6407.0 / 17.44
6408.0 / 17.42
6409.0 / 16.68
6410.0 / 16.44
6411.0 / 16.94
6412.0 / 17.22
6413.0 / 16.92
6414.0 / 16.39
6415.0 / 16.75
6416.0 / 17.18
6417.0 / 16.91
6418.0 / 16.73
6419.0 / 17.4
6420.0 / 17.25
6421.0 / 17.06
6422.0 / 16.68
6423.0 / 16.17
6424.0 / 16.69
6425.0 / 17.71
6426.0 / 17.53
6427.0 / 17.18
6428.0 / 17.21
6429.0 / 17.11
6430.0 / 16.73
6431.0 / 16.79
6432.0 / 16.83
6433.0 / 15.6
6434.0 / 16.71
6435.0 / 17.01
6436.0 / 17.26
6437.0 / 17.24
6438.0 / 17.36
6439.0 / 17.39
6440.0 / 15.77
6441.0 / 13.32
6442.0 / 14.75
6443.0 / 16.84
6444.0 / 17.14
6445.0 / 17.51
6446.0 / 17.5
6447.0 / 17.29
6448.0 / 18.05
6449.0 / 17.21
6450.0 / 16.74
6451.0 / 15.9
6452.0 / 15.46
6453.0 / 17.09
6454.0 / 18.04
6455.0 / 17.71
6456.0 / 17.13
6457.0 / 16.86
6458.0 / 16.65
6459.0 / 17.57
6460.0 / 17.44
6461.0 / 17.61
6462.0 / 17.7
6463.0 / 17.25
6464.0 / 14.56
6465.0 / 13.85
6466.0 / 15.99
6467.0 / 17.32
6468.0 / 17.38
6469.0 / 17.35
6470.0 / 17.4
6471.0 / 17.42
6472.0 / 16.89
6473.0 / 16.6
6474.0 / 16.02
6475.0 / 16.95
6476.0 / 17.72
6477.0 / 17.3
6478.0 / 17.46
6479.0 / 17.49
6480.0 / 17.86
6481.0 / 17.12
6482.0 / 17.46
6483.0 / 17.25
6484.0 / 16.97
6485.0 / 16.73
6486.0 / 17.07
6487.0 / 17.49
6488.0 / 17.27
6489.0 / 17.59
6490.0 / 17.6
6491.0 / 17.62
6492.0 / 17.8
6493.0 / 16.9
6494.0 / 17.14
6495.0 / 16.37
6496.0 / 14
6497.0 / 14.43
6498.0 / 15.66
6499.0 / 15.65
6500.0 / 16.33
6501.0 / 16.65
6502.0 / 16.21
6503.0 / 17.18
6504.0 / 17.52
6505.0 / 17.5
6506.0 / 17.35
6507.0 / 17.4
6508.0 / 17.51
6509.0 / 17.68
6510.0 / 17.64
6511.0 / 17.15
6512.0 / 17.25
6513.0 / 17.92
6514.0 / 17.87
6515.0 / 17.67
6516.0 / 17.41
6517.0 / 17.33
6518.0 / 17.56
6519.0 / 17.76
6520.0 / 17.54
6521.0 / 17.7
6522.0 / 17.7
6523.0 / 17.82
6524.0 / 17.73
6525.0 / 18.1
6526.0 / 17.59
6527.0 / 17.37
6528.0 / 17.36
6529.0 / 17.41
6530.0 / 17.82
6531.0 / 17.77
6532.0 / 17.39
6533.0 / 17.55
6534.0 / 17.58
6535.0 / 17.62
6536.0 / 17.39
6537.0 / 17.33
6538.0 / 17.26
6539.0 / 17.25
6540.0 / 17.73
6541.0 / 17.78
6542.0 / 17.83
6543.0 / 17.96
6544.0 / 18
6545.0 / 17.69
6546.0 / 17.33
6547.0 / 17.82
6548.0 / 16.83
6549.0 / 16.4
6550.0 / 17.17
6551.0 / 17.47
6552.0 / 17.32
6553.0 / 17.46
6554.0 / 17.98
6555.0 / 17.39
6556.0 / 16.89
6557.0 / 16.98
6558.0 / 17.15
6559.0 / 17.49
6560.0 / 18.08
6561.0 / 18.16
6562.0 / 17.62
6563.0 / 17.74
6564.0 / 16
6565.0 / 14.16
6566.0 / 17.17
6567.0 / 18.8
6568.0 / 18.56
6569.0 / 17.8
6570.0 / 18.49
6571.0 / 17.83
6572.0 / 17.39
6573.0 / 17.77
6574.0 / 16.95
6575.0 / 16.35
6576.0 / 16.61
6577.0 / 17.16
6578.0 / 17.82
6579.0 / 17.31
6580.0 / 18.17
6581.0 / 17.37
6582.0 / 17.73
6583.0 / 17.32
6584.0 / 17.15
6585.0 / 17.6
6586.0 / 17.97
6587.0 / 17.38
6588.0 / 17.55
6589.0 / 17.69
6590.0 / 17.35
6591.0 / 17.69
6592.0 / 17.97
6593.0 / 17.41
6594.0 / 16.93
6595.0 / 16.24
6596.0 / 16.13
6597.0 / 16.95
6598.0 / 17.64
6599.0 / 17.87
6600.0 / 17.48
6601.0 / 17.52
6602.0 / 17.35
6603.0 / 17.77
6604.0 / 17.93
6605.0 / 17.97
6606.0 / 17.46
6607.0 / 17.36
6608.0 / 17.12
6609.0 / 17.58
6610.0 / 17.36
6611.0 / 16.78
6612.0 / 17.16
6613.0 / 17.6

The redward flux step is 1.8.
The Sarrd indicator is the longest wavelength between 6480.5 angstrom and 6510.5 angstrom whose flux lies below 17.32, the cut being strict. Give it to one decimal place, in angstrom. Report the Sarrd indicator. 6503.0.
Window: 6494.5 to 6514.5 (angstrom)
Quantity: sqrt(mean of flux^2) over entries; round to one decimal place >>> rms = 16.8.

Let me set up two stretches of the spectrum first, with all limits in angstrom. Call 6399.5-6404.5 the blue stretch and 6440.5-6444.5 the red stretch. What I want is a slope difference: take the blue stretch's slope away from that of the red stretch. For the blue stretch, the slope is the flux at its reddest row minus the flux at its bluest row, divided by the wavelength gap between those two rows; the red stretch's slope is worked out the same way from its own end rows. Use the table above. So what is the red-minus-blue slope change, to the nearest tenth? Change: 1.2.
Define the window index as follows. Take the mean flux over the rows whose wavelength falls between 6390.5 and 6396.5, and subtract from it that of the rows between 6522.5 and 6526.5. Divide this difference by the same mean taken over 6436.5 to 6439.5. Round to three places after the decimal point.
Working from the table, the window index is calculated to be -0.087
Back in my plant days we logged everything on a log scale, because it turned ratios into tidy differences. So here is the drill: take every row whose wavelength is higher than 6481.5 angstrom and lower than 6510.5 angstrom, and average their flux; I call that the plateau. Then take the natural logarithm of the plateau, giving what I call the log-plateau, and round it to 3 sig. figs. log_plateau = 2.83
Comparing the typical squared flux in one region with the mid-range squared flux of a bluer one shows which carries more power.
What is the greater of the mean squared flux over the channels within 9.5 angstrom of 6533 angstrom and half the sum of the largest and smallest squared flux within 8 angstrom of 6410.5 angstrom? 309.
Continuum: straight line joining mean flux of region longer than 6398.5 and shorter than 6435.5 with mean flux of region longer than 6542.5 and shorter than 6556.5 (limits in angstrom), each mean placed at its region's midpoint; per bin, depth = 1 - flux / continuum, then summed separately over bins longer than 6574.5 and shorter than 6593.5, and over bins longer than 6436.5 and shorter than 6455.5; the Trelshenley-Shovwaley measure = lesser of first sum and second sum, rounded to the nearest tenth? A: 0.1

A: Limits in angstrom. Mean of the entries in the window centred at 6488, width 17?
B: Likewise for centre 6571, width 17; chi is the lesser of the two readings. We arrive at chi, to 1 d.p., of 17.1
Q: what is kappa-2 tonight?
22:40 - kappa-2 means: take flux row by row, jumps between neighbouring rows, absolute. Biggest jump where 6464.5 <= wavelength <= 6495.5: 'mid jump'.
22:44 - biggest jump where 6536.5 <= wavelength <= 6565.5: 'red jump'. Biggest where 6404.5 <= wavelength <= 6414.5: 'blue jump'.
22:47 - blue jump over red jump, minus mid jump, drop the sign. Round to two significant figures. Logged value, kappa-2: 1.7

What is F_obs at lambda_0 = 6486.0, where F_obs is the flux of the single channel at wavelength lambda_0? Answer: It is 17.07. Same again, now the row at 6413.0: 16.92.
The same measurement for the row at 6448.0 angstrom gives 18.05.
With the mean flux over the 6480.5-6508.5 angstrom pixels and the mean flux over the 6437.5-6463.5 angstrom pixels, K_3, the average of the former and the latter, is 16.9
